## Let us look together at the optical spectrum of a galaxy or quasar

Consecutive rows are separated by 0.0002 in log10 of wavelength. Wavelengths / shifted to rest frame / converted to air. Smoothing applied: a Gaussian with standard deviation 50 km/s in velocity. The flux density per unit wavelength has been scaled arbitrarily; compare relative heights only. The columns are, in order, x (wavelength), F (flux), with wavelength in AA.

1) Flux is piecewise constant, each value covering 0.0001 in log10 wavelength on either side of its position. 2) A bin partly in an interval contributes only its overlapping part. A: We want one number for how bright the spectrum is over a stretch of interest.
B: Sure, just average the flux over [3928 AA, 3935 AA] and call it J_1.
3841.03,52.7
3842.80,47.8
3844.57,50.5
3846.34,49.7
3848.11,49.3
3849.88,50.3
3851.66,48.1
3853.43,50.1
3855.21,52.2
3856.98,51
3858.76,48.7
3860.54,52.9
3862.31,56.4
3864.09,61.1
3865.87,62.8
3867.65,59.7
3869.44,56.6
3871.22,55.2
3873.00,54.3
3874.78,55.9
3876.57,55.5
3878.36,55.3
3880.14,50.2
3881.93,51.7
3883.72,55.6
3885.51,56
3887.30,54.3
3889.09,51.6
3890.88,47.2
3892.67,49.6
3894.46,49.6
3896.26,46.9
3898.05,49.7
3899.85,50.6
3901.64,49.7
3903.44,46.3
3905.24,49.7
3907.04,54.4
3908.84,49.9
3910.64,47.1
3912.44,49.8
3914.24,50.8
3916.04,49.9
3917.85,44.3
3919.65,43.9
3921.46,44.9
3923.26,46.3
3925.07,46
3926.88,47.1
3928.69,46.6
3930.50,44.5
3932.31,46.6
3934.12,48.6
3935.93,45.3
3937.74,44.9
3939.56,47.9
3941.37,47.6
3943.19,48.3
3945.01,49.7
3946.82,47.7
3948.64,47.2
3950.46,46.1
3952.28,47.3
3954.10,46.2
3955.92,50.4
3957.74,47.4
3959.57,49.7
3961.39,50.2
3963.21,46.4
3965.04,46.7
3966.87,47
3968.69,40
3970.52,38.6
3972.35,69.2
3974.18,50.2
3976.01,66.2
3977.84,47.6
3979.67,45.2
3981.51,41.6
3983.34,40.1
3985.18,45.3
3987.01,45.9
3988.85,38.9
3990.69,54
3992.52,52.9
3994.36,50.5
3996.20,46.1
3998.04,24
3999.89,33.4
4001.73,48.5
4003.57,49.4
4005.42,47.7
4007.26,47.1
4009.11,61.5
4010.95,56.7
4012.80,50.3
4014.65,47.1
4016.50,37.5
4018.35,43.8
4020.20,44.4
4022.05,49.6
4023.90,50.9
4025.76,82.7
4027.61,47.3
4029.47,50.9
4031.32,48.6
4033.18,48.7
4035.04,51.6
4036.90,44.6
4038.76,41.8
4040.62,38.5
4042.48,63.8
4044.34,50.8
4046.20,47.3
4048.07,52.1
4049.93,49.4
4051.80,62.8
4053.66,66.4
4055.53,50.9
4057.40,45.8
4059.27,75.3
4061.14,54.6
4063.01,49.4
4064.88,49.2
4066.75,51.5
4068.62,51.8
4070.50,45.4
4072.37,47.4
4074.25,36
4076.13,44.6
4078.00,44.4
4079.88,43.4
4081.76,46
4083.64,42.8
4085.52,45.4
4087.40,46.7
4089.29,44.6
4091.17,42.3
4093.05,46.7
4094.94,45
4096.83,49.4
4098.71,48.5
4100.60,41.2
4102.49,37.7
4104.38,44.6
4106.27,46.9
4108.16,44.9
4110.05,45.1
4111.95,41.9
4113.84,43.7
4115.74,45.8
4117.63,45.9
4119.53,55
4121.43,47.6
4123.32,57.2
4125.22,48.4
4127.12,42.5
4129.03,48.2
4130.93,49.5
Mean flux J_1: 46.6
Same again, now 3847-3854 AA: 49.4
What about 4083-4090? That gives 44.9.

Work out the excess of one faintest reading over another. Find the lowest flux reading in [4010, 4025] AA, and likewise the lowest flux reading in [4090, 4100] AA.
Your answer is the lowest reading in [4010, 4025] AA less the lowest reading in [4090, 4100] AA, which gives -5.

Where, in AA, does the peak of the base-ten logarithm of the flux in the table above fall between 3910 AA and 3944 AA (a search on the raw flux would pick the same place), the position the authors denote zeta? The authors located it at 3914.24 AA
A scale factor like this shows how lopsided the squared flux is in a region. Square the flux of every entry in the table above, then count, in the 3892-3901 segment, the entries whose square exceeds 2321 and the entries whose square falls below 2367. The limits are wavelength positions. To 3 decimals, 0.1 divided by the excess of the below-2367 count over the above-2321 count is -0.033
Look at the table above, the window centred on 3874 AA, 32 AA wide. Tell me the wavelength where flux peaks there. 3865.87 AA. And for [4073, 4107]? 4096.83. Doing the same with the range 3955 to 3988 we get 3972.35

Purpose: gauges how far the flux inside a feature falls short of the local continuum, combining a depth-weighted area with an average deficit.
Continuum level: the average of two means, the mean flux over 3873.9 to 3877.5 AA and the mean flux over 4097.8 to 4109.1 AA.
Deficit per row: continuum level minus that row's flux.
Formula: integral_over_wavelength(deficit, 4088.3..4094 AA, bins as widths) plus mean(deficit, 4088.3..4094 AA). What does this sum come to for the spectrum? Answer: 35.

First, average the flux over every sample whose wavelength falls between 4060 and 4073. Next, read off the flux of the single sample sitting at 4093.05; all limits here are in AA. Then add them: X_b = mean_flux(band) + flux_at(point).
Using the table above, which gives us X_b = 97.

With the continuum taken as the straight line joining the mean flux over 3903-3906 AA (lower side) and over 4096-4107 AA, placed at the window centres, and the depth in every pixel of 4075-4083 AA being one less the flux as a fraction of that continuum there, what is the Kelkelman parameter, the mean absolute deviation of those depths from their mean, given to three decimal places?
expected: 0.016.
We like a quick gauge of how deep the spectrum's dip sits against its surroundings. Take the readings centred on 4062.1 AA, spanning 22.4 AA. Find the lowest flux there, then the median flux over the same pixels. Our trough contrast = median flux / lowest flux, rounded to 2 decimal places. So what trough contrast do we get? 1.13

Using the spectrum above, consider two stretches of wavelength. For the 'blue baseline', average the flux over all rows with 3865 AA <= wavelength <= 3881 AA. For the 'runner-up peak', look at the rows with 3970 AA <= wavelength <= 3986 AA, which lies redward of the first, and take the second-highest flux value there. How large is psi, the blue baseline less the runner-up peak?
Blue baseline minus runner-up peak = -10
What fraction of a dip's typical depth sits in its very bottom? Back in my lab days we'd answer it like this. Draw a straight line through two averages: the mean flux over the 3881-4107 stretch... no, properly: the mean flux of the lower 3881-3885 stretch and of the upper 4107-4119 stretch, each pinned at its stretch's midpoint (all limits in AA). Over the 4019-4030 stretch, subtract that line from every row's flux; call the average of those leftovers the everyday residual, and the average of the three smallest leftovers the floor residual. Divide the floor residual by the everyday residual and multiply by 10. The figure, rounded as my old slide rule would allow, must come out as -2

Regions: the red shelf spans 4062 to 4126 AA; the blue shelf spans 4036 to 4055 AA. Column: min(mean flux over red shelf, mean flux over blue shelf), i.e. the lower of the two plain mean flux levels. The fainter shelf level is 46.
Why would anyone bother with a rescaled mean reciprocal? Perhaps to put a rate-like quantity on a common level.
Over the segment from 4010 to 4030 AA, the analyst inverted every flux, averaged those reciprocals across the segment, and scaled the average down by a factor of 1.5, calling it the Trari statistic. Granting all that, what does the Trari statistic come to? 0.0135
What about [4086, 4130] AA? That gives 0.0146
